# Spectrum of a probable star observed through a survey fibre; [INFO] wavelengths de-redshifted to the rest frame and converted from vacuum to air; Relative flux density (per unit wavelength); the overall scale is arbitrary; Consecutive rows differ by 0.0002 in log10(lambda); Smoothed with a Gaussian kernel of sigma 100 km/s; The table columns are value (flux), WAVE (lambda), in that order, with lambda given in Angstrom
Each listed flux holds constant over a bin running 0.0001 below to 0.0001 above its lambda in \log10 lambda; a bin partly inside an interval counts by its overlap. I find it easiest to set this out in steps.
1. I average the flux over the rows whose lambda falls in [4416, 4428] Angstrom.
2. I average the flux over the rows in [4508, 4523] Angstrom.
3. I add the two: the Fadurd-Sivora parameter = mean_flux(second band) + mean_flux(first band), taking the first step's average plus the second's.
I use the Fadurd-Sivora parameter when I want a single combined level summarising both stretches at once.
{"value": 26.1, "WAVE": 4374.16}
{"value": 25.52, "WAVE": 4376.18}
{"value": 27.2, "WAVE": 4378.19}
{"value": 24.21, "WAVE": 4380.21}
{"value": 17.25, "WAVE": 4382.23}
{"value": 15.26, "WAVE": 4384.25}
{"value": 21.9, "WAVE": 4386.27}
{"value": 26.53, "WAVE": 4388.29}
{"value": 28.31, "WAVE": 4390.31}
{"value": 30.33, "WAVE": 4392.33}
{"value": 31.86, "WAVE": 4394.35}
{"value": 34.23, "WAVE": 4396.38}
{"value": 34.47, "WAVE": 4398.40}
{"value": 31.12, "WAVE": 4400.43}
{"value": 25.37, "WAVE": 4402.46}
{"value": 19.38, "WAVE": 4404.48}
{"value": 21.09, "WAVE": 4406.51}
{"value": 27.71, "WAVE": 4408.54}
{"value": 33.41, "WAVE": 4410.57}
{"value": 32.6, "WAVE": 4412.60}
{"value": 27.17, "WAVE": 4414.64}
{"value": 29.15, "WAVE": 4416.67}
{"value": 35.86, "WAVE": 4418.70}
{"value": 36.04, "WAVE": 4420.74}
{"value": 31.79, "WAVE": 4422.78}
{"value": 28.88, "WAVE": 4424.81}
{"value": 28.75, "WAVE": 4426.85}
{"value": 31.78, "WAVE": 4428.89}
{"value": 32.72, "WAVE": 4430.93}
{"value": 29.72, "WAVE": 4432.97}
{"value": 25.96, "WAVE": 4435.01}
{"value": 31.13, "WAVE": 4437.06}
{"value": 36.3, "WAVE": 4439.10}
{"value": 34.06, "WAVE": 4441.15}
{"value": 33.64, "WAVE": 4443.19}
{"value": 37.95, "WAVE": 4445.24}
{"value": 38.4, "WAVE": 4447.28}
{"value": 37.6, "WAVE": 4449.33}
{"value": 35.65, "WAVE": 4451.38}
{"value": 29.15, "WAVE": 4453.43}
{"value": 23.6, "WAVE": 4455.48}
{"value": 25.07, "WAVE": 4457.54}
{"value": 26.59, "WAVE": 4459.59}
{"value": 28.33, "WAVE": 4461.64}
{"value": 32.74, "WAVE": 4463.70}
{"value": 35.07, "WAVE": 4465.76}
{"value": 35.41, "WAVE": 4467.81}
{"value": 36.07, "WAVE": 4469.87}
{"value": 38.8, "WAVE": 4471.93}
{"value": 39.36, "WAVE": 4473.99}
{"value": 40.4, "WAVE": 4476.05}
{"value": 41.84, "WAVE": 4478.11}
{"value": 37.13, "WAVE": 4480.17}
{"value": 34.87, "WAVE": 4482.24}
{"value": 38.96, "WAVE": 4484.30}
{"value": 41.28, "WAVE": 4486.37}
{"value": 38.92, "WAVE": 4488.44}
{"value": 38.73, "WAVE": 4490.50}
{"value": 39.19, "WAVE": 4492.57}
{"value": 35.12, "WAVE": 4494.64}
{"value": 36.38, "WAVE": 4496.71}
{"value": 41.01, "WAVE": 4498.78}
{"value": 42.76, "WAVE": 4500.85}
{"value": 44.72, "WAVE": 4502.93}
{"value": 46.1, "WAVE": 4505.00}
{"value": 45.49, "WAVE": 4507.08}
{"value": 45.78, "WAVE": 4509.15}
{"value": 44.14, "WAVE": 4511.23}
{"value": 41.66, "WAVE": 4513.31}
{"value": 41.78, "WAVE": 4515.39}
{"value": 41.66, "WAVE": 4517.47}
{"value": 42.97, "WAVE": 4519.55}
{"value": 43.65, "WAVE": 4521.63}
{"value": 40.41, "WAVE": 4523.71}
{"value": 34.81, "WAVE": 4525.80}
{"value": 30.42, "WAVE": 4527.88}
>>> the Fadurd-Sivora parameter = 75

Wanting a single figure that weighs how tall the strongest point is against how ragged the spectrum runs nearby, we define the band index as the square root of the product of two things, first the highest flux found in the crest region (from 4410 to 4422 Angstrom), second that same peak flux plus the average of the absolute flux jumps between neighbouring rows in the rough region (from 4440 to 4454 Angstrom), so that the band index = 37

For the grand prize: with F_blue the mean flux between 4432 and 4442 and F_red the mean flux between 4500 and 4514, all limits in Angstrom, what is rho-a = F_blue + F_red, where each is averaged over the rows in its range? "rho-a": 76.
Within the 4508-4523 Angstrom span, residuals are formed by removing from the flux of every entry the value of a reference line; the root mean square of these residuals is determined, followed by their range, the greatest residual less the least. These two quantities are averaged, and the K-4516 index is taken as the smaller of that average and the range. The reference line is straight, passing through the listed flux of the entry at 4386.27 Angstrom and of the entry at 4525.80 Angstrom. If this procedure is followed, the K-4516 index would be 4.9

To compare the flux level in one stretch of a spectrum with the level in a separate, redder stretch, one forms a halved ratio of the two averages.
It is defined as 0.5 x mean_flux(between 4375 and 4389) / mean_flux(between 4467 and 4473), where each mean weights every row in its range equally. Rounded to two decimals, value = 0.31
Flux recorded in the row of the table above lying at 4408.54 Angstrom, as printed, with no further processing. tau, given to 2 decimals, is 27.71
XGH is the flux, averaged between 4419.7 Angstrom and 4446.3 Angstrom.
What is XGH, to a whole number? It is 32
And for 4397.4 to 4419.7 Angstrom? 29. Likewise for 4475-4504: 39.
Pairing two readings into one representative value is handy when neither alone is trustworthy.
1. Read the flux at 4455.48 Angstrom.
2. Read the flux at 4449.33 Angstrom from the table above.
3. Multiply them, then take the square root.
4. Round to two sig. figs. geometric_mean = 30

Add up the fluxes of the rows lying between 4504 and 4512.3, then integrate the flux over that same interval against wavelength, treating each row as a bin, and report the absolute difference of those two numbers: 195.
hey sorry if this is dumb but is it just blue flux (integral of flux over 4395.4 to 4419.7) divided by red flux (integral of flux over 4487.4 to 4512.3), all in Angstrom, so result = 0.69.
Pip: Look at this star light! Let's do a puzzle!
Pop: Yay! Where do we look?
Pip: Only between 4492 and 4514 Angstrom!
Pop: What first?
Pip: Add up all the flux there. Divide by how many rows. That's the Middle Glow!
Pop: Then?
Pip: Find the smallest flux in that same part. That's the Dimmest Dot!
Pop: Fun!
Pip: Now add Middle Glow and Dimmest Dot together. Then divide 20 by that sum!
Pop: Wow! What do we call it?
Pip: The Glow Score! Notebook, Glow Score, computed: 0.26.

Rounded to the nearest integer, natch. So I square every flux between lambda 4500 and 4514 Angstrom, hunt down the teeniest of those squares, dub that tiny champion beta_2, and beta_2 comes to 1736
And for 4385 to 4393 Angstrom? 480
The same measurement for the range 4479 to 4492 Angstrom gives 1216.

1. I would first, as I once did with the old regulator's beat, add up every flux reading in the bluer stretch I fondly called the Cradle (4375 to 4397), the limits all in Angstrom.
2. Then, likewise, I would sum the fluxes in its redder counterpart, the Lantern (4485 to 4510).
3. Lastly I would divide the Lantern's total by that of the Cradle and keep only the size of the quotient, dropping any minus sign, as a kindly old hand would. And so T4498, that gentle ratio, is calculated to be 1.8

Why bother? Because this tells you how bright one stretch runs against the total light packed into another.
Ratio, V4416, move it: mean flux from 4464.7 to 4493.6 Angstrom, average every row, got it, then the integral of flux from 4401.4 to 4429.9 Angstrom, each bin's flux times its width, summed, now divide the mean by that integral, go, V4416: 0.0460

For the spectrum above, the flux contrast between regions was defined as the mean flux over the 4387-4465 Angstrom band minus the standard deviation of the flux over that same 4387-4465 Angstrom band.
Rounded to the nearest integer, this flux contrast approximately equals 26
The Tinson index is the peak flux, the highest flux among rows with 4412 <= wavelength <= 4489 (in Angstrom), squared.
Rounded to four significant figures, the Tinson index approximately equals 1751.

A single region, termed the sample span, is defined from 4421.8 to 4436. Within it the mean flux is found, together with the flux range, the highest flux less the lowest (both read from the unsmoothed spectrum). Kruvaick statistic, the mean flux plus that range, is 36.7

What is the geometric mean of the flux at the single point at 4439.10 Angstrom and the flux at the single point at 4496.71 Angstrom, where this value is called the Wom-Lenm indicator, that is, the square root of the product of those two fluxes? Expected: 36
